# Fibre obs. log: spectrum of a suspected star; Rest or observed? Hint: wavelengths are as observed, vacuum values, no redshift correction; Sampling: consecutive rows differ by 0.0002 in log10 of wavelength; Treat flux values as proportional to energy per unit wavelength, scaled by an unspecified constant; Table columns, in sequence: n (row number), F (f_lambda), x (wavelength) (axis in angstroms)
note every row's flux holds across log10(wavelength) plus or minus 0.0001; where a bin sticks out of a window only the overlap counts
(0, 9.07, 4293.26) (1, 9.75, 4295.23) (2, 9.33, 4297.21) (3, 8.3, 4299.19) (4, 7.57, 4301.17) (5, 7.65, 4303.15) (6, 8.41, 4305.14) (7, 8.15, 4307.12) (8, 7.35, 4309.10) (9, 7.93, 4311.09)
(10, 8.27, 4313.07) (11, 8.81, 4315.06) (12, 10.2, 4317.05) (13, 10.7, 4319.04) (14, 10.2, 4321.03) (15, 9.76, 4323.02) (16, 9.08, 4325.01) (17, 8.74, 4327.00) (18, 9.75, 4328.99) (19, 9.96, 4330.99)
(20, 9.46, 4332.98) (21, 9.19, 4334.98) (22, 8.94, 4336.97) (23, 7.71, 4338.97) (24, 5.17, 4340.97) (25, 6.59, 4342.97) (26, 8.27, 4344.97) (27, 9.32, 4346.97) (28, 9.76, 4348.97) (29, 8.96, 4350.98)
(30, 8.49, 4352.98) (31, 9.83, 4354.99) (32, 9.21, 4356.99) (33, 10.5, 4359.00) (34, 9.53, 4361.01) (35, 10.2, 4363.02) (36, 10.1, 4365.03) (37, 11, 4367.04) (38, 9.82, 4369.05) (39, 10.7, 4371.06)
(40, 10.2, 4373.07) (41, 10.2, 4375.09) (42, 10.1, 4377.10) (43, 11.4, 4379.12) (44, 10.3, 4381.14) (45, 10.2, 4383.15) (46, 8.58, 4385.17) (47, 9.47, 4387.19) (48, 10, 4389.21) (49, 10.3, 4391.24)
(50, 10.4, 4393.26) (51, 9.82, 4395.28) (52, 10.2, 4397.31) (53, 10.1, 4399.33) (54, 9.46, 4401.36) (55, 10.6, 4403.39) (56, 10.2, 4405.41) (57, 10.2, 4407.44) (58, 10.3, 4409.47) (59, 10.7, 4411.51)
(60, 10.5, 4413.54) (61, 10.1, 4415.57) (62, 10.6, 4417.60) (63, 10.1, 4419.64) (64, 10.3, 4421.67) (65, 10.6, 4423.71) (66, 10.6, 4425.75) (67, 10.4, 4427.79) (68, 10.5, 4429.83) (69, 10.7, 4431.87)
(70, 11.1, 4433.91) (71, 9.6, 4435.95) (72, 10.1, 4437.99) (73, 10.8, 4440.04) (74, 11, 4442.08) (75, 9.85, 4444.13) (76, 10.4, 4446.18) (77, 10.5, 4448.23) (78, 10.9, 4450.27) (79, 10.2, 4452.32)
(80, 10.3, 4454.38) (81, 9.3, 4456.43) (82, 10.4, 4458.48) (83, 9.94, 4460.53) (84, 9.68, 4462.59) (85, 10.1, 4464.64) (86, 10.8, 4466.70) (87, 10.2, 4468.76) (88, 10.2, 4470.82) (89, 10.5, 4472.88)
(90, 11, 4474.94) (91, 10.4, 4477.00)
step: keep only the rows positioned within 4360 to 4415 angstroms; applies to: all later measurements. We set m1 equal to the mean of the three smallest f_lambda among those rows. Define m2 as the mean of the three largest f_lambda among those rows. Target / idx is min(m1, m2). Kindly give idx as 9.2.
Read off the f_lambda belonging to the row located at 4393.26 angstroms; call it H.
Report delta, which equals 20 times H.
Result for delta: 208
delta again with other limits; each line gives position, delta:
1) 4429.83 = 210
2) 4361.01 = 191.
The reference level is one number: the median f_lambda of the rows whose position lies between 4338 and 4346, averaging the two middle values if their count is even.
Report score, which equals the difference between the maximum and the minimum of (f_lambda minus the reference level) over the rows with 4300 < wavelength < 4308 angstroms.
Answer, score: 0.8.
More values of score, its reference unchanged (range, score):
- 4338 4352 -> 4.6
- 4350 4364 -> 2.0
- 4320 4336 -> 1.5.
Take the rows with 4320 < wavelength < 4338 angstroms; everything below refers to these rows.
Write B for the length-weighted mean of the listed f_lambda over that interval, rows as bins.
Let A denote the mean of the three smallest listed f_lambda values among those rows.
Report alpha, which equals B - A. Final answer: 0.54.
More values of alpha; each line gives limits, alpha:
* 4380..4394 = 0.55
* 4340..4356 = 1.63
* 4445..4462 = 0.41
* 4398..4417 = 0.36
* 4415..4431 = 0.24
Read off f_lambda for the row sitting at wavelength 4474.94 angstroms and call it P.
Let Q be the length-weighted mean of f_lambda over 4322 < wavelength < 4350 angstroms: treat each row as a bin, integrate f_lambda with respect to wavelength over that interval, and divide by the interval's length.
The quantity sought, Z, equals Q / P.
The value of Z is 0.8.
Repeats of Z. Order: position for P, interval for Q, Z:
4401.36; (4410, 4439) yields 1.1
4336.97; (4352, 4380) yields 1.1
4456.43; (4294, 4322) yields 0.9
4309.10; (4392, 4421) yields 1.4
